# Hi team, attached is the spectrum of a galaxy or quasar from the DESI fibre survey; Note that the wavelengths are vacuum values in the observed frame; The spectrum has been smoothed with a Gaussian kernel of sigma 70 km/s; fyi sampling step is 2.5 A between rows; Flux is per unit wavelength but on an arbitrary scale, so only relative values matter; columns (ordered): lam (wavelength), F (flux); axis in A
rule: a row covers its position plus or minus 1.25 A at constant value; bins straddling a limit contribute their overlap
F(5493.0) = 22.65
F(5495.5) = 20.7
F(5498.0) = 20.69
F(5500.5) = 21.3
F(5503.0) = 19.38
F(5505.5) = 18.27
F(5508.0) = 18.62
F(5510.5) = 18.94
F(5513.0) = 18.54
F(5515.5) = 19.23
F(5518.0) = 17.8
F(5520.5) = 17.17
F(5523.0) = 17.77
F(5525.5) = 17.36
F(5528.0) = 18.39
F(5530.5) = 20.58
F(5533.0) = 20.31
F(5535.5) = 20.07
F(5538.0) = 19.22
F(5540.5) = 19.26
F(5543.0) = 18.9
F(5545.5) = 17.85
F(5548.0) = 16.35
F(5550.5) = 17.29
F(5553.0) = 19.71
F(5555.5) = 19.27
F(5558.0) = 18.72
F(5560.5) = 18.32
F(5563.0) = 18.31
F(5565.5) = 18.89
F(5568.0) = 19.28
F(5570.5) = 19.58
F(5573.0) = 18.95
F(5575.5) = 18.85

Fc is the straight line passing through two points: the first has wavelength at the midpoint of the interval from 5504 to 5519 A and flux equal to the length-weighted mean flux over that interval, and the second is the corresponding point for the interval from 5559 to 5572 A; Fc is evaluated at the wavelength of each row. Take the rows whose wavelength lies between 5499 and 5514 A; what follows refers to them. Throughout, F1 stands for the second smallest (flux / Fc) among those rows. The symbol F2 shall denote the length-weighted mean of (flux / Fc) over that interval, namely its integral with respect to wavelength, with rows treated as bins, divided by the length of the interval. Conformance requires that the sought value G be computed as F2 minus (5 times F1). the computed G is -3.95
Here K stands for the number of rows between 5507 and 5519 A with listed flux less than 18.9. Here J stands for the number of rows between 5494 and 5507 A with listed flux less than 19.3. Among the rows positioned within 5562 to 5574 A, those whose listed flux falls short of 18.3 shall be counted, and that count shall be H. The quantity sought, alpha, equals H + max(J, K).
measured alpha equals 3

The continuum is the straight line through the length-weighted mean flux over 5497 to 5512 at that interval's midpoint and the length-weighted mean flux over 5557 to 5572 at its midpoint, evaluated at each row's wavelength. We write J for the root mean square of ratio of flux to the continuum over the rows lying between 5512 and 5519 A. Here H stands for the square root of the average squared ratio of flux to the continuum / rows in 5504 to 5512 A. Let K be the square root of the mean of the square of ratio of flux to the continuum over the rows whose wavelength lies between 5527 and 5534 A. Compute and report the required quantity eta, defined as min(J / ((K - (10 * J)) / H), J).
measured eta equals -0.107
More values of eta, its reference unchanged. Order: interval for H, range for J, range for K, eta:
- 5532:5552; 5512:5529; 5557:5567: -0.109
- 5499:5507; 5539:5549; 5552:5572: -0.113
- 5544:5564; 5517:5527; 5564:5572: -0.109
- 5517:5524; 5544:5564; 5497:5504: -0.102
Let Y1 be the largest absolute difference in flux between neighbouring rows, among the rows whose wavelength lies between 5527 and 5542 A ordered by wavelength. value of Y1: 2.2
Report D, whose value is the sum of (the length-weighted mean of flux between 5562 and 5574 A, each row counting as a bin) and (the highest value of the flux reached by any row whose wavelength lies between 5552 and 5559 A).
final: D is 38.7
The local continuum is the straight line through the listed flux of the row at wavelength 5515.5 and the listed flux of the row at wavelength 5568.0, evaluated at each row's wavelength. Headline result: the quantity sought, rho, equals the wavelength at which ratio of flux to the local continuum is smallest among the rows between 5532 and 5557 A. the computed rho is 5548.0 A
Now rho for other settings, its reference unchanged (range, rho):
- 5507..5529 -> 5520.5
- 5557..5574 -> 5563.0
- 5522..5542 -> 5525.5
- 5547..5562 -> 5548.0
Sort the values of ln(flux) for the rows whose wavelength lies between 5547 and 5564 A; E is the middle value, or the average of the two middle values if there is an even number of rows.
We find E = 2.91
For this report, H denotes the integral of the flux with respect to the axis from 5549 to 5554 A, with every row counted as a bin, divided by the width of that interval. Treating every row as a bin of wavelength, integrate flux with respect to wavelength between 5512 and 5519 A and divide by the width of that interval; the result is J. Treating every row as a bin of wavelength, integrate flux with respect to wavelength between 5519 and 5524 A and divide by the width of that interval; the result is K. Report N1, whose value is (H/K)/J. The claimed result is 0.057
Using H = 18.3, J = 18.5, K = 17.5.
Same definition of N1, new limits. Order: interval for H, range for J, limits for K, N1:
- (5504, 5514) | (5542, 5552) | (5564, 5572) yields 0.055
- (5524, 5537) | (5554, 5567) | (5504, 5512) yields 0.055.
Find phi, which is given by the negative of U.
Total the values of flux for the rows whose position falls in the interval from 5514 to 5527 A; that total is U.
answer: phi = -89.3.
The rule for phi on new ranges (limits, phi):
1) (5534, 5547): -95.3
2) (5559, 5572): -94.4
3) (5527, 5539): -98.6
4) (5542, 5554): -90.1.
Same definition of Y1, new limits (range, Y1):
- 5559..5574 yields 0.6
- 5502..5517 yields 1.1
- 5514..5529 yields 1.4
